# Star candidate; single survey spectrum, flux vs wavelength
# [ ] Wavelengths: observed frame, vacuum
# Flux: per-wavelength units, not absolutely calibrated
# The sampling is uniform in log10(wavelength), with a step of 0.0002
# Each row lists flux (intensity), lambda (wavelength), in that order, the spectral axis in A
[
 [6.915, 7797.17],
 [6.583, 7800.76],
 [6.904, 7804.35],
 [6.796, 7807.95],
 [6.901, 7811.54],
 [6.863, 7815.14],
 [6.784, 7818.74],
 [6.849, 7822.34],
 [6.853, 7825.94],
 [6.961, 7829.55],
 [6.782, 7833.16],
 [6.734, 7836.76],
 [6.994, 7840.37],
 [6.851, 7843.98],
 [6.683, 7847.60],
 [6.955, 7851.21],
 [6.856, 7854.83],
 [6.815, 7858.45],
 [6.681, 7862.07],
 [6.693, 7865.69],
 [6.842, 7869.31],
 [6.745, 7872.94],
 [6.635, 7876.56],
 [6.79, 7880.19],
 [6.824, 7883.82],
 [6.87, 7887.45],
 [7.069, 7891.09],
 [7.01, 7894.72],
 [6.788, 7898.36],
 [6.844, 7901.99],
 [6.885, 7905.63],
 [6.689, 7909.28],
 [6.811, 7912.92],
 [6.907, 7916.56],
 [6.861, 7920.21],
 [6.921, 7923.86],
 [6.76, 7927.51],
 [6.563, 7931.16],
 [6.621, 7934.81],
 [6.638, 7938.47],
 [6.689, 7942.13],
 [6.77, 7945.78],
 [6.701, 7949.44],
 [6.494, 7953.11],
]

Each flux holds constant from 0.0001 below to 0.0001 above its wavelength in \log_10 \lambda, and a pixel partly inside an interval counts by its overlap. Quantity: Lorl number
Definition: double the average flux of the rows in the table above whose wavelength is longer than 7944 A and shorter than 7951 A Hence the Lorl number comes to 13.5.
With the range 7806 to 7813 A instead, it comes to 13.7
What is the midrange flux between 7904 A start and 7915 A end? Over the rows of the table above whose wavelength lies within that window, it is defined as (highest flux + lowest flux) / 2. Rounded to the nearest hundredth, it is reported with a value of 6.79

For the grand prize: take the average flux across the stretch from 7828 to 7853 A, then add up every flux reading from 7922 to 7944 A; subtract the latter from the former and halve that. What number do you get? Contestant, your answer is -17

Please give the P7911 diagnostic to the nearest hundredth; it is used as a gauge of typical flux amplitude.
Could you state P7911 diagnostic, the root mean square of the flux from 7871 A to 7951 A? 6.79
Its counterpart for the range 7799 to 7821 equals 6.81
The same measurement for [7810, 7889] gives 6.82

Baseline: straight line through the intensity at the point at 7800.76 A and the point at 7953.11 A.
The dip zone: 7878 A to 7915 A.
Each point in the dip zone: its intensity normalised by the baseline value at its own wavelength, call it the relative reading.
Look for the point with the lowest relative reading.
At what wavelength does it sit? 7909.28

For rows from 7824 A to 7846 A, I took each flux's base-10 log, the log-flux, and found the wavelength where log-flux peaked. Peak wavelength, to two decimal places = 7840.37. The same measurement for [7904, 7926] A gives 7923.86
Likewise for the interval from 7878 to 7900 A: 7891.09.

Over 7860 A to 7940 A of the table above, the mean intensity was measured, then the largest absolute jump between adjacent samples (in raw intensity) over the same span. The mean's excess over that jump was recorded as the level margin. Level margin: 6.57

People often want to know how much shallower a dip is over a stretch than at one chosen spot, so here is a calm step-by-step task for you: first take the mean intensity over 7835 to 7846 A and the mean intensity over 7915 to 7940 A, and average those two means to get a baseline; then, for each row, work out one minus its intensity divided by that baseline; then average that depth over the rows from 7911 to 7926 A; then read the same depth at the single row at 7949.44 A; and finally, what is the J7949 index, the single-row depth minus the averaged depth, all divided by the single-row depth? 1.7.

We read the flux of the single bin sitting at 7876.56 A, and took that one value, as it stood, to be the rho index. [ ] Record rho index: 6.635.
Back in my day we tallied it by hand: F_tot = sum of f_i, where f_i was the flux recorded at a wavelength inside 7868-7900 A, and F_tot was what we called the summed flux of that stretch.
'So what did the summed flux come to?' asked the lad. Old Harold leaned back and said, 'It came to 61.6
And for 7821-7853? 61.7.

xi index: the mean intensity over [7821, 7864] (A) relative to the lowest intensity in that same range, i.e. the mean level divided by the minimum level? 1.02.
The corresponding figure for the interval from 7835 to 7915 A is 1.03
